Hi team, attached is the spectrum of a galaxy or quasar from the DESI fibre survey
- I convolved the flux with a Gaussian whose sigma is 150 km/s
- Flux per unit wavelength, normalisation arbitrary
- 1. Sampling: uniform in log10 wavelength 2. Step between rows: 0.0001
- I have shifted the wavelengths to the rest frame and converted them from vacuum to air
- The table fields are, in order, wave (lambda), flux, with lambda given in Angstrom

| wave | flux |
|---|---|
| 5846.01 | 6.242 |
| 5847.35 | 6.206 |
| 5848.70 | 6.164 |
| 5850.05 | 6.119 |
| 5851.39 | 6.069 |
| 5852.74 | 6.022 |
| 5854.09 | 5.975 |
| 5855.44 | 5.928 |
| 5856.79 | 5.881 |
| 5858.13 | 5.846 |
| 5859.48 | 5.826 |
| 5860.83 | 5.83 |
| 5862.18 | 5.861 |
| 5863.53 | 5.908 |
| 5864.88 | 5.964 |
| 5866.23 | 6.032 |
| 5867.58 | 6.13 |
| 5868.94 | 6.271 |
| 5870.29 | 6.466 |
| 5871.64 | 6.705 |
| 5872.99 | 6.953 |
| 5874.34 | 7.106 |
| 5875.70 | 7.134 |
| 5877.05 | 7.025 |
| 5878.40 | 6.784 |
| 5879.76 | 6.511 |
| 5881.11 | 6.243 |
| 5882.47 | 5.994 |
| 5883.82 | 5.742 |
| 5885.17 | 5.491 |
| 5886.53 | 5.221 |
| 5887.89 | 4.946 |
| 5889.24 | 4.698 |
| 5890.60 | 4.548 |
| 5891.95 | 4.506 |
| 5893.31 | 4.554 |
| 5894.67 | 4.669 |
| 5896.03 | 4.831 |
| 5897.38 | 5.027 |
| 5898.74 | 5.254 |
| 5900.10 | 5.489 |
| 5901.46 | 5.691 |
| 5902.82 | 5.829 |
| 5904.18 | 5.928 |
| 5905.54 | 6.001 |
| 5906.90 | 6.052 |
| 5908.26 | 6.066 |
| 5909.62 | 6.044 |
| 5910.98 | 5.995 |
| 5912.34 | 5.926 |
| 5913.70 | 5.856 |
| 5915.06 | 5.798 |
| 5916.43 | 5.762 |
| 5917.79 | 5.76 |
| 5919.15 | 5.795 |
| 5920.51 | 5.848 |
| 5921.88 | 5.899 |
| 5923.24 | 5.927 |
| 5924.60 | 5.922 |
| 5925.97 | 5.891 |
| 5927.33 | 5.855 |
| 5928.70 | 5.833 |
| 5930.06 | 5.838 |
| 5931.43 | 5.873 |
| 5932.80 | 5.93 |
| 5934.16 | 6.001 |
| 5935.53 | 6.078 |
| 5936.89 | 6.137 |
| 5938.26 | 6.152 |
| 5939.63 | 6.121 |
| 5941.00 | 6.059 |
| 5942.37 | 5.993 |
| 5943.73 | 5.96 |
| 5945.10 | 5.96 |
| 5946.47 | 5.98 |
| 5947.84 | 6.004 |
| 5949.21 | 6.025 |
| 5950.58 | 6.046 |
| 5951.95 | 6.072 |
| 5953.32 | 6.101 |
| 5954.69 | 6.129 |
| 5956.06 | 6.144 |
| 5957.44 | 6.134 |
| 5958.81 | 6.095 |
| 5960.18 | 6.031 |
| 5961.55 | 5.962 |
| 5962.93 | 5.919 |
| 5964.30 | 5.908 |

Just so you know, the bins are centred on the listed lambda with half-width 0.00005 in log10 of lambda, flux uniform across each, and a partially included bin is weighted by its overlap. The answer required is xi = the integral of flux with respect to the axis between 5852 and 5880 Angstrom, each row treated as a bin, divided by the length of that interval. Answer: 6.29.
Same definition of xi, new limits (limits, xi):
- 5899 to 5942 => 5.91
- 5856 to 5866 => 5.88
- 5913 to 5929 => 5.85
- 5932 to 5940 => 6.07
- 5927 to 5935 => 5.89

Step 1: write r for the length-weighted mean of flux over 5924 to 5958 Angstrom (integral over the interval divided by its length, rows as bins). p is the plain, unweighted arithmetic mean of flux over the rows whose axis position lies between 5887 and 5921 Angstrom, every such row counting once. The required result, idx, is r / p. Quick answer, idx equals 1.10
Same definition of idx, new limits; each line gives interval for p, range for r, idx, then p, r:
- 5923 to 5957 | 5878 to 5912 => 0.92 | 6.00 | 5.52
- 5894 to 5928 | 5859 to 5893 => 1.04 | 5.72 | 5.98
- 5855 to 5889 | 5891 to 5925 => 0.91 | 6.15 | 5.61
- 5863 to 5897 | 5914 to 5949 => 1.01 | 5.86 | 5.94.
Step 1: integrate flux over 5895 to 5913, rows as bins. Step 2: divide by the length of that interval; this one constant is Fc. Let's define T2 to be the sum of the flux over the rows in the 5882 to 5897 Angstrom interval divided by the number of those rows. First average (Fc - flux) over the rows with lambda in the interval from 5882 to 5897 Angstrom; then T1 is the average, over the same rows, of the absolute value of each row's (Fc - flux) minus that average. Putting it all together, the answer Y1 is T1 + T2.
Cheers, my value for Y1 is 5.45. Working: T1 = 0.4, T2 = 5.02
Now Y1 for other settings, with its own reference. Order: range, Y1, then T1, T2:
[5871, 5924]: 6.32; 0.5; 5.78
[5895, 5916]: 6.03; 0.3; 5.72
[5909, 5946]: 6.02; 0.1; 5.93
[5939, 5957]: 6.10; 0.1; 6.05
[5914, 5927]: 5.90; 0.1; 5.84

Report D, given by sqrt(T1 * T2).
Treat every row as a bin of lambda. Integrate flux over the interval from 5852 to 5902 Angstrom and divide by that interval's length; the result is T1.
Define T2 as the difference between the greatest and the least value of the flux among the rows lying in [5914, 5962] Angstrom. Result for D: 1.5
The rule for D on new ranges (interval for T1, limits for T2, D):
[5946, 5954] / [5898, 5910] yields 2.2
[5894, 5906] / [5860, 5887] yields 3.2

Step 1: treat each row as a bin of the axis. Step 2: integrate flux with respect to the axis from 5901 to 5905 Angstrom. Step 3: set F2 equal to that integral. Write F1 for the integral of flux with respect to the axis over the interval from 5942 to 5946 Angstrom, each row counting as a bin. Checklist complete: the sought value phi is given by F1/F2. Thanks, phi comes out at 1.03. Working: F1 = 24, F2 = 23.3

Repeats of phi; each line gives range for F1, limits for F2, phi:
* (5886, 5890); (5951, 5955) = 0.81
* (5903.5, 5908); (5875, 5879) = 0.97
